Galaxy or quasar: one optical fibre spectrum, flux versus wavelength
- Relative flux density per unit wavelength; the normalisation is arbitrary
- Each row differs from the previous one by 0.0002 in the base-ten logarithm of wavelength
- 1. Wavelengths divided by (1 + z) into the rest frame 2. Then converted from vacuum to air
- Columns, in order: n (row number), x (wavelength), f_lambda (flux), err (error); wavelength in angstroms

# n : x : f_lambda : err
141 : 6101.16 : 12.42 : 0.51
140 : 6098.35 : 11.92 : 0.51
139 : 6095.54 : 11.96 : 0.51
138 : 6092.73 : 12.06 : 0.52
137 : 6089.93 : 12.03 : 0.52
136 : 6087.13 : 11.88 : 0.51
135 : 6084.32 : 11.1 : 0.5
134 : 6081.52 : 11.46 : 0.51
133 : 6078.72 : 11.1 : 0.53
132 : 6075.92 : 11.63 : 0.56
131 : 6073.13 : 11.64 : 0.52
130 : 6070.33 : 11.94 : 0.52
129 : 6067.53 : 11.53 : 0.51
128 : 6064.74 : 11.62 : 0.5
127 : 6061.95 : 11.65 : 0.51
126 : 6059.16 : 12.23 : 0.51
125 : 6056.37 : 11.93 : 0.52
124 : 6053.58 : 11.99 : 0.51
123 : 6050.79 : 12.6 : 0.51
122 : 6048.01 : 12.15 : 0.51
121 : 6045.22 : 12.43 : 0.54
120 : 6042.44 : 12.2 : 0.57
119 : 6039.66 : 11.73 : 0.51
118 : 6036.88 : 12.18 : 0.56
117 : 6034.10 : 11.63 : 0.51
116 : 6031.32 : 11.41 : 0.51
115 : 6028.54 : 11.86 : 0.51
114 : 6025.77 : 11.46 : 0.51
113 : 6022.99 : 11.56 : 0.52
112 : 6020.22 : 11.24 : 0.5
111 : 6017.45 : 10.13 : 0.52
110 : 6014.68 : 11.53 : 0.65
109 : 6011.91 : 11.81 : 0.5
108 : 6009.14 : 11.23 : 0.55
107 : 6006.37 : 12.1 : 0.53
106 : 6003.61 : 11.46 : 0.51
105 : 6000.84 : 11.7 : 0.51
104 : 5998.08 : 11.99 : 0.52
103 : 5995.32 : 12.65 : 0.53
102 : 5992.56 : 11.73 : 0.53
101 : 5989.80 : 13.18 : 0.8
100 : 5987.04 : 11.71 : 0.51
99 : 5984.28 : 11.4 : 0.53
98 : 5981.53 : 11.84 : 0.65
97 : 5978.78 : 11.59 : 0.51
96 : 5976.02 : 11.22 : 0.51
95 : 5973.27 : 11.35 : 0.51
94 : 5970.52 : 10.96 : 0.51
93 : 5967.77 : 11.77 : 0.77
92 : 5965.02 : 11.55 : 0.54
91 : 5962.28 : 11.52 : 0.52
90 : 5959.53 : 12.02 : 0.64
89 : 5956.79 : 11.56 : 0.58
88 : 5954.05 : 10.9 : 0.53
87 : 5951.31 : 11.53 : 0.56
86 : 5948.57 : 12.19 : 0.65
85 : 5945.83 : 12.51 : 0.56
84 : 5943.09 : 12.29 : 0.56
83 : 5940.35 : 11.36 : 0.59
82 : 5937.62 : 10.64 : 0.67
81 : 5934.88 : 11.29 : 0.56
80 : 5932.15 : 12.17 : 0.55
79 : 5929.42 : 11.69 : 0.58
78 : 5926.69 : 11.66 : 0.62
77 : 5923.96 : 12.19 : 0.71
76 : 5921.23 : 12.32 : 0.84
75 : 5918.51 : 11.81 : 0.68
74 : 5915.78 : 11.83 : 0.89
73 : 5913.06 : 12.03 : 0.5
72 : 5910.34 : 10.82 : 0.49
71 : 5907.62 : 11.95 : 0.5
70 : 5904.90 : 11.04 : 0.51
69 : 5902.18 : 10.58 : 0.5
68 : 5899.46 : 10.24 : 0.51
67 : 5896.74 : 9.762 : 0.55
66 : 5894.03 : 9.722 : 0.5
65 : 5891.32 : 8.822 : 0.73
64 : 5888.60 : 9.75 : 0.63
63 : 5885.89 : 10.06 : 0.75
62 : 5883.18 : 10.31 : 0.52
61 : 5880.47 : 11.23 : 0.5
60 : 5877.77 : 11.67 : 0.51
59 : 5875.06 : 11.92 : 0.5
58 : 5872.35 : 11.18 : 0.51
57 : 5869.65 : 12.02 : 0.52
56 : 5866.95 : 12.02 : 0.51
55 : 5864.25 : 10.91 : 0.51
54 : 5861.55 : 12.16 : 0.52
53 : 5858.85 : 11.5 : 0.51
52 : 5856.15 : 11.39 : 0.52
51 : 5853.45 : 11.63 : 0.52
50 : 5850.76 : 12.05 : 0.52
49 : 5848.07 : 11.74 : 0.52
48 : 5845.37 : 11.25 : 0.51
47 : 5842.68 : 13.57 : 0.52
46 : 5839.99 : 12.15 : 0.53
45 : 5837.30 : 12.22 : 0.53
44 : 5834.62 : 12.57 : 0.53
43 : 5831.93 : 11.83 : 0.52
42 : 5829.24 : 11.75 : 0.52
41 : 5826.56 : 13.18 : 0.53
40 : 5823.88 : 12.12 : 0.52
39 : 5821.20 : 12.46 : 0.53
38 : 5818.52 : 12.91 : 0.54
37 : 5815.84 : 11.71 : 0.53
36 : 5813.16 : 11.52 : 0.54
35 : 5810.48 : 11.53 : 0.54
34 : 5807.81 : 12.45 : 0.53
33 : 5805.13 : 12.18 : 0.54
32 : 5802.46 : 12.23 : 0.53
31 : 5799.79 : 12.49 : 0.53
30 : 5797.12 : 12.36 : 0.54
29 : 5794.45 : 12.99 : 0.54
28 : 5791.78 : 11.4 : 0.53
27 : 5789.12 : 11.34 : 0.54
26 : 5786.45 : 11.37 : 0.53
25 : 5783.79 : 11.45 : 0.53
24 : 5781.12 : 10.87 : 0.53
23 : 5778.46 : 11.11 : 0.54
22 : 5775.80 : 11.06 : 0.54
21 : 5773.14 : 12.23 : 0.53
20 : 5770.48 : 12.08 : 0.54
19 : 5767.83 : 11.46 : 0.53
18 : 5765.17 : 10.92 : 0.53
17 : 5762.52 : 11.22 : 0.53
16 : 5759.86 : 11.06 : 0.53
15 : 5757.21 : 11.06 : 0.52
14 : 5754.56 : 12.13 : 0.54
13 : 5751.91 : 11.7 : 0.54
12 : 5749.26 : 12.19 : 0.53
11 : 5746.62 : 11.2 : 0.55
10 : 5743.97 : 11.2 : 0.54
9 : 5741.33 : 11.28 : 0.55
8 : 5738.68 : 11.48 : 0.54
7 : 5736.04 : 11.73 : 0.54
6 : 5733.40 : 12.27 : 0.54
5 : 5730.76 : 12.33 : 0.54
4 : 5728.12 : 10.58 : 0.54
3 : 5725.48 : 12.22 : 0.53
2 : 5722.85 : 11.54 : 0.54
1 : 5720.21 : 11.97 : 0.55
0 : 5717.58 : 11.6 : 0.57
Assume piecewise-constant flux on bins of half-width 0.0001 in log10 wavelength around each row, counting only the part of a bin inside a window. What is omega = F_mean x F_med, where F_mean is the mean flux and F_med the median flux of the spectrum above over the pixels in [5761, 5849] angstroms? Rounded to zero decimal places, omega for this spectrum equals 141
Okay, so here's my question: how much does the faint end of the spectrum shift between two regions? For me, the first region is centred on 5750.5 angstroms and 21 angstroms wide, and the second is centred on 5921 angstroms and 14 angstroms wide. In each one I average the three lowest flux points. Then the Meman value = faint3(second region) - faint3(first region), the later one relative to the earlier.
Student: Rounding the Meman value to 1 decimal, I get 0.7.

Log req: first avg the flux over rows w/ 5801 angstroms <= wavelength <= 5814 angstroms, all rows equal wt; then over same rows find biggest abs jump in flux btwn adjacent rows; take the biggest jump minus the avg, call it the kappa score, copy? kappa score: -11.1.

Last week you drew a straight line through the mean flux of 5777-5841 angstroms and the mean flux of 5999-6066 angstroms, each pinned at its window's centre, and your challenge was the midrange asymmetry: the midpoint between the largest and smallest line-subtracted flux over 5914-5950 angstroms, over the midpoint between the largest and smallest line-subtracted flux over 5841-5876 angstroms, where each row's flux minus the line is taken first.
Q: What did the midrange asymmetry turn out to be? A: -0.97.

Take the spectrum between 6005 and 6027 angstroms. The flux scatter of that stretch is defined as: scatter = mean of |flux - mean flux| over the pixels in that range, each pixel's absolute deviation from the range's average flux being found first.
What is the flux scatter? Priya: 0.39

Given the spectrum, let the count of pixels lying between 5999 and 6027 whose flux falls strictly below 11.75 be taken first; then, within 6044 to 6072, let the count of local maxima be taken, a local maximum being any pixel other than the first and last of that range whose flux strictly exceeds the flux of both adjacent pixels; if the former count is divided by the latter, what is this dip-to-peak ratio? 4.0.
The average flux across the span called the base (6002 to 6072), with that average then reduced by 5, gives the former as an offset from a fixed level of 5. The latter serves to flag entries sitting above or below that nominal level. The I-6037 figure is 6.74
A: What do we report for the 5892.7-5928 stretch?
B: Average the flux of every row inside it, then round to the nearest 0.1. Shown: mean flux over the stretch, 11.2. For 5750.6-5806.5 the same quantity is 11.7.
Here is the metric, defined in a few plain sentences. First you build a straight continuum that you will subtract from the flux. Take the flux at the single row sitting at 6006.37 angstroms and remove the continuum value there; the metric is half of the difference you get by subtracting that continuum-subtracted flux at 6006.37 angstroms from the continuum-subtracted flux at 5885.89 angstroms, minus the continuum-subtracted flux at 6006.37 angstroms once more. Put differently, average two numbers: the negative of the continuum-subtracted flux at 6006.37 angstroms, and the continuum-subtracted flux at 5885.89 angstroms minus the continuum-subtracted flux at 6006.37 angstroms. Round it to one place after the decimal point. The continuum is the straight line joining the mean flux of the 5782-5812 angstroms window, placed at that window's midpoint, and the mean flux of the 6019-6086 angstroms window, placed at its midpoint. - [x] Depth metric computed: -1.2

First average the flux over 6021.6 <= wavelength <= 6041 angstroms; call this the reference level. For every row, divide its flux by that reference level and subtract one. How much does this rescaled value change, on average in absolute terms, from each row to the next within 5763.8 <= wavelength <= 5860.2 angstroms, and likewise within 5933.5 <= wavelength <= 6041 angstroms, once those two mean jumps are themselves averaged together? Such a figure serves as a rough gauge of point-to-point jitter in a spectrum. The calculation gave 0.0465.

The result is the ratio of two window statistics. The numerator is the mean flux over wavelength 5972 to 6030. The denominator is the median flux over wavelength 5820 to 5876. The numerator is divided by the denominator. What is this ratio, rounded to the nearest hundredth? 0.97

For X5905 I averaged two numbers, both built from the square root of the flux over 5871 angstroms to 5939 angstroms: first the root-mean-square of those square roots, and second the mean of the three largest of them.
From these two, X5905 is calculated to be 3.41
